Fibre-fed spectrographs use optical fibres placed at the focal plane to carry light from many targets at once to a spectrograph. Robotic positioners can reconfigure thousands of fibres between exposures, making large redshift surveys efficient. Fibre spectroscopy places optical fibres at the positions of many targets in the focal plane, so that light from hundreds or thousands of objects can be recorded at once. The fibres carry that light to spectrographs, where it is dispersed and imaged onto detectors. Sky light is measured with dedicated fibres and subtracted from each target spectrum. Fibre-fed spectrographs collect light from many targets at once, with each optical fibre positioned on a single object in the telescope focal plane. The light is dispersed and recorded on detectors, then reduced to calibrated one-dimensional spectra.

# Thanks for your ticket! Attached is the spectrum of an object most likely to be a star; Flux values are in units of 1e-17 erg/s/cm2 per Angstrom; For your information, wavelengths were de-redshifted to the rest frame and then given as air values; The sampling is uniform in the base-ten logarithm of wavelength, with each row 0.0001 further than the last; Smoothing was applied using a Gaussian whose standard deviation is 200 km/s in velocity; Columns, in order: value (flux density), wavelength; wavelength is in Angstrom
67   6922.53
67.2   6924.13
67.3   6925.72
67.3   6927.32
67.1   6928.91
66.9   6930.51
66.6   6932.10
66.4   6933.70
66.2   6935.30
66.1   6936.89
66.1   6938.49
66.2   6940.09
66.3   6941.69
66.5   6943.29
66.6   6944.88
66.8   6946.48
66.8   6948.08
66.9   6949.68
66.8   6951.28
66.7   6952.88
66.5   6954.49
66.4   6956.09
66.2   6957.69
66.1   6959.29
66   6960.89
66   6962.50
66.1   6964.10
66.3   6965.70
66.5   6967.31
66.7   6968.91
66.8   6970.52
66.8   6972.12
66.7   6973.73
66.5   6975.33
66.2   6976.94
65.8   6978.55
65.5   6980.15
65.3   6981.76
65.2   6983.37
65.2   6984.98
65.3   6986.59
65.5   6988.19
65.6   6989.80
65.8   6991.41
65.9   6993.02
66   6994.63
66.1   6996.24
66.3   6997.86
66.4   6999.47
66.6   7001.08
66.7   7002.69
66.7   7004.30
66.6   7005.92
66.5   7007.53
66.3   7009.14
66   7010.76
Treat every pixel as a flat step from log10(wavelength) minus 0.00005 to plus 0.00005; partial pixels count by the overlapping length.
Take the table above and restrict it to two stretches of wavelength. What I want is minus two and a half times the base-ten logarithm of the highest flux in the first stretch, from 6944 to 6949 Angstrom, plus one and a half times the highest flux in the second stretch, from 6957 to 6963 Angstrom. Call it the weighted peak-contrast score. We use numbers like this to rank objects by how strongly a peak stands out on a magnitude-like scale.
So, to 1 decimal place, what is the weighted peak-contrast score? 94.7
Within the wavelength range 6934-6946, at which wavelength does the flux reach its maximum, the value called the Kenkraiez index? 6944.88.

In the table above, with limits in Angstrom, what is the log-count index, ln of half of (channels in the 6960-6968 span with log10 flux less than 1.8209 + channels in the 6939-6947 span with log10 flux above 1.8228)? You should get 1.1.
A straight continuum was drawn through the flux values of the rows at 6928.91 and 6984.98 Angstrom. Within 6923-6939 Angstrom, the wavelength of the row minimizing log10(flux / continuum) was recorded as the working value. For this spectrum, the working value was 6936.89 Angstrom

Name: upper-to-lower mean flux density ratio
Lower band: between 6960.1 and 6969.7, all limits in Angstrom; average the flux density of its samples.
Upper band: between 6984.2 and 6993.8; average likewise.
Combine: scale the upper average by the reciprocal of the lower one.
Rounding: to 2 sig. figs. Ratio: 0.99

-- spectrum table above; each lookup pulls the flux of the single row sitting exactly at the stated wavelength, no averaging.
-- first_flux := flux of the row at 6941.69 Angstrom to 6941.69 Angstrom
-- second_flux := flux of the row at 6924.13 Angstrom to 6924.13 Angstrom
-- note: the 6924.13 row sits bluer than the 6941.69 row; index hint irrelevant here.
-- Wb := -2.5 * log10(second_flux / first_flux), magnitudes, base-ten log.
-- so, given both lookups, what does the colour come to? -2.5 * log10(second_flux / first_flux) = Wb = -0.015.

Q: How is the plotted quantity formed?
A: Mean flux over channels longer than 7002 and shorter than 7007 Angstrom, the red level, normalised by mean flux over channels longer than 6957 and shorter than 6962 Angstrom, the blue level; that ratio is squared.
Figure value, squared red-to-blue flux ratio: 1.02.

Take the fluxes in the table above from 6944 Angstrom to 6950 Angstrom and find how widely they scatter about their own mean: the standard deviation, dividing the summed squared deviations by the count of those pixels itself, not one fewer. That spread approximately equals 0.11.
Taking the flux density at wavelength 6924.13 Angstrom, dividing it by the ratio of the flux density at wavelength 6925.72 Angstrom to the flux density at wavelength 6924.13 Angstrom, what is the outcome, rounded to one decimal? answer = 67.1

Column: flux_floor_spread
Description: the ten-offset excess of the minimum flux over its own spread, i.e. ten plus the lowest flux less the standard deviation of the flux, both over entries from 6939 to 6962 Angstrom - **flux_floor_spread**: 75.7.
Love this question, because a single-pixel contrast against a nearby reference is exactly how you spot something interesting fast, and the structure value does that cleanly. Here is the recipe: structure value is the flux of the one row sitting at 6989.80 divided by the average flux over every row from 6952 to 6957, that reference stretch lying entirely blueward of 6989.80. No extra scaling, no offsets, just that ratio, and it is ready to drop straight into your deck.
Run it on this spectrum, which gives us 0.99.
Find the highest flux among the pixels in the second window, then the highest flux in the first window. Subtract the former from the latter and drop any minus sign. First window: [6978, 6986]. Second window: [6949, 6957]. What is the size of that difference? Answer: 1.1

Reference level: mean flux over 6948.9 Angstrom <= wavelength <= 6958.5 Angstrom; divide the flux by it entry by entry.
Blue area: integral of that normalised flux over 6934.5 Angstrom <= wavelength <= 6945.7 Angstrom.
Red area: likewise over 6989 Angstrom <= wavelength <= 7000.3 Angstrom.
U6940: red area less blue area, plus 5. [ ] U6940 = 5.04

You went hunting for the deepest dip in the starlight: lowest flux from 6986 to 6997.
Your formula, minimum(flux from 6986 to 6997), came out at 65.3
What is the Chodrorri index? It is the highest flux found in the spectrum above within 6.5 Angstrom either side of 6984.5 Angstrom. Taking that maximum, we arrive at 65.8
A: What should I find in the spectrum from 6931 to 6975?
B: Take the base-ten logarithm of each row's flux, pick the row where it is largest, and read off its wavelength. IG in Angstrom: 6949.68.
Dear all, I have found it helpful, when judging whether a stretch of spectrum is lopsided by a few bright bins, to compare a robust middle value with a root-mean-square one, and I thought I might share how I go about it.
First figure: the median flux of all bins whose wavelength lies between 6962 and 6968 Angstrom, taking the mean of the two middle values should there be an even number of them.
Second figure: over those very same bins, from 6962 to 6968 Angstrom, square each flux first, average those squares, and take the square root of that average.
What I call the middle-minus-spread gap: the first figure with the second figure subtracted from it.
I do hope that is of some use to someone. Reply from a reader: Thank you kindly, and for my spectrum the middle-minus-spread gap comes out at -0.025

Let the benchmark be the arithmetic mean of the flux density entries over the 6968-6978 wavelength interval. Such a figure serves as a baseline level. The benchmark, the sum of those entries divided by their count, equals 66.6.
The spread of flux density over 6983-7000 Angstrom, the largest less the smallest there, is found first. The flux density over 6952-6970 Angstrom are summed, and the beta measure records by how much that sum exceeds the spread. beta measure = 728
